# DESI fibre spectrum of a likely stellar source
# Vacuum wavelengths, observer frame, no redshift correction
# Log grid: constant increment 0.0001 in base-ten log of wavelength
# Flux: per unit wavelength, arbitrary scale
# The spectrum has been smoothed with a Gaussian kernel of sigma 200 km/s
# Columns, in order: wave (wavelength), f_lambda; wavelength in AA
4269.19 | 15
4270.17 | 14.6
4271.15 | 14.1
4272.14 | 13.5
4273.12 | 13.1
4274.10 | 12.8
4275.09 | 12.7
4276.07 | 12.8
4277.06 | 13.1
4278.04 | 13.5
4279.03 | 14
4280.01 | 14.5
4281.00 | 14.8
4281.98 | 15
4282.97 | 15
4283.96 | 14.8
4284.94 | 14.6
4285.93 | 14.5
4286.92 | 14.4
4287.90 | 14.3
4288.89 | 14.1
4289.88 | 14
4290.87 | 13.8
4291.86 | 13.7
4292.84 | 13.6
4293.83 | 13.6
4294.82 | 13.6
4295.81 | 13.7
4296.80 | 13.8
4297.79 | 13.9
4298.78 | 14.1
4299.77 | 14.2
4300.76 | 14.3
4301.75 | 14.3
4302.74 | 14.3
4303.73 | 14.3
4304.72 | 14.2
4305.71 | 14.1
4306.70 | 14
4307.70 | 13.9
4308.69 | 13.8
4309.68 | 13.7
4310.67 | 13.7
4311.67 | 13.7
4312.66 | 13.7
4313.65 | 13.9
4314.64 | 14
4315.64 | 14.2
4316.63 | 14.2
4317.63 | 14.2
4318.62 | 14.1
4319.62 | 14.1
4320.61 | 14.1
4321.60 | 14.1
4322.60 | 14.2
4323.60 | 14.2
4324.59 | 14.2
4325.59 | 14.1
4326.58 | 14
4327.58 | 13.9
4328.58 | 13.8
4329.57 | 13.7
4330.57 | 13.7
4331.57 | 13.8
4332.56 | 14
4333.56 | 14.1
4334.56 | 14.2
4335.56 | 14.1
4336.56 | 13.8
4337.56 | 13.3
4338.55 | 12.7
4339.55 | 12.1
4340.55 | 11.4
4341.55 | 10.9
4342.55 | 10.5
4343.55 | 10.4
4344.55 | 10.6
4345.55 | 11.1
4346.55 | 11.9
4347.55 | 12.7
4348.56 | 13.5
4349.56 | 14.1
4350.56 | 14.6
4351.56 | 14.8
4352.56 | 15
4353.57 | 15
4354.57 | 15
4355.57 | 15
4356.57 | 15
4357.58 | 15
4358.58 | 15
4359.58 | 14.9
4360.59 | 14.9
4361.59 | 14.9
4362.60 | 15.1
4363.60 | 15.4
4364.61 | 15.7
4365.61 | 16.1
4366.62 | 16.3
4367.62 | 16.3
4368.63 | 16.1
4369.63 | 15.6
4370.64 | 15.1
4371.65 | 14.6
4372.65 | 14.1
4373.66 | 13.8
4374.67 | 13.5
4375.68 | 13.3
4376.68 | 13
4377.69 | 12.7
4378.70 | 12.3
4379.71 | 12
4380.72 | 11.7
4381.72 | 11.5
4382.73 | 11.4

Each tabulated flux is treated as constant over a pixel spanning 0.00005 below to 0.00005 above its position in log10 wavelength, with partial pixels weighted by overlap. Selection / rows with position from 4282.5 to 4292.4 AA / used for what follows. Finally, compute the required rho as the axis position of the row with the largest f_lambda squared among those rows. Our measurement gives 4282.97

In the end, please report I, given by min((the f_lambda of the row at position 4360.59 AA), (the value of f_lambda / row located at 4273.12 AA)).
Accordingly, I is 13.10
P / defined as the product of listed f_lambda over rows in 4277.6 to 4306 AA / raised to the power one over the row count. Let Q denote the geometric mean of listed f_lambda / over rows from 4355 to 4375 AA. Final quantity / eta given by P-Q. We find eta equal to -0.9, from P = 14.2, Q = 15.1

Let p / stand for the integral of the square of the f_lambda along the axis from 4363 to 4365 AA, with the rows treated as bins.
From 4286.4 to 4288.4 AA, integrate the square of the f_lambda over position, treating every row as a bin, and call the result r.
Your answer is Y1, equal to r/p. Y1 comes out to 0.86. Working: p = 482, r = 412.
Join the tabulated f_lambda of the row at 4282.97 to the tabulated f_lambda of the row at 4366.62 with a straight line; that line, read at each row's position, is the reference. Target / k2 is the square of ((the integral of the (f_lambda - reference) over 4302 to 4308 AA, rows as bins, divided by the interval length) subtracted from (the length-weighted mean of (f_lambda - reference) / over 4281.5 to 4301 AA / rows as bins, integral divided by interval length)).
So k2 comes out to 0.05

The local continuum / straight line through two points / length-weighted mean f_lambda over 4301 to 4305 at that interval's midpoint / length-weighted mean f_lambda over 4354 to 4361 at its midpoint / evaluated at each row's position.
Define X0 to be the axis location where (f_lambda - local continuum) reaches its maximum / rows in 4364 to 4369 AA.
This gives 4366.62 AA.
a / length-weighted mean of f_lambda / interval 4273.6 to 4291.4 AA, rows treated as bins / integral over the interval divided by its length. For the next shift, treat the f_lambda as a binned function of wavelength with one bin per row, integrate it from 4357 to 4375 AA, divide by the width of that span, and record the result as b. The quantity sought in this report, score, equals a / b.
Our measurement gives 0.93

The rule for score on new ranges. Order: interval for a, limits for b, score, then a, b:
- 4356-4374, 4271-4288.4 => 1.09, 15.2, 14.0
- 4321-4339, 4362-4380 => 0.96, 13.9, 14.5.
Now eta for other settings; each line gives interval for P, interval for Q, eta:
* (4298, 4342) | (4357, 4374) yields -1.4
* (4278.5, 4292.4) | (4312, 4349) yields 1.2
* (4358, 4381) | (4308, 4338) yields 0.4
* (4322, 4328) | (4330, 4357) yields 1.0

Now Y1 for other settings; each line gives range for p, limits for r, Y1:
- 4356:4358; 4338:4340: 0.69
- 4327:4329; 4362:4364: 1.21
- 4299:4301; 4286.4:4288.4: 1.02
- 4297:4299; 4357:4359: 1.15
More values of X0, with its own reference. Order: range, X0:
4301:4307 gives 4301.75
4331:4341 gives 4334.56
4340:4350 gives 4349.56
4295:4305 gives 4300.76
